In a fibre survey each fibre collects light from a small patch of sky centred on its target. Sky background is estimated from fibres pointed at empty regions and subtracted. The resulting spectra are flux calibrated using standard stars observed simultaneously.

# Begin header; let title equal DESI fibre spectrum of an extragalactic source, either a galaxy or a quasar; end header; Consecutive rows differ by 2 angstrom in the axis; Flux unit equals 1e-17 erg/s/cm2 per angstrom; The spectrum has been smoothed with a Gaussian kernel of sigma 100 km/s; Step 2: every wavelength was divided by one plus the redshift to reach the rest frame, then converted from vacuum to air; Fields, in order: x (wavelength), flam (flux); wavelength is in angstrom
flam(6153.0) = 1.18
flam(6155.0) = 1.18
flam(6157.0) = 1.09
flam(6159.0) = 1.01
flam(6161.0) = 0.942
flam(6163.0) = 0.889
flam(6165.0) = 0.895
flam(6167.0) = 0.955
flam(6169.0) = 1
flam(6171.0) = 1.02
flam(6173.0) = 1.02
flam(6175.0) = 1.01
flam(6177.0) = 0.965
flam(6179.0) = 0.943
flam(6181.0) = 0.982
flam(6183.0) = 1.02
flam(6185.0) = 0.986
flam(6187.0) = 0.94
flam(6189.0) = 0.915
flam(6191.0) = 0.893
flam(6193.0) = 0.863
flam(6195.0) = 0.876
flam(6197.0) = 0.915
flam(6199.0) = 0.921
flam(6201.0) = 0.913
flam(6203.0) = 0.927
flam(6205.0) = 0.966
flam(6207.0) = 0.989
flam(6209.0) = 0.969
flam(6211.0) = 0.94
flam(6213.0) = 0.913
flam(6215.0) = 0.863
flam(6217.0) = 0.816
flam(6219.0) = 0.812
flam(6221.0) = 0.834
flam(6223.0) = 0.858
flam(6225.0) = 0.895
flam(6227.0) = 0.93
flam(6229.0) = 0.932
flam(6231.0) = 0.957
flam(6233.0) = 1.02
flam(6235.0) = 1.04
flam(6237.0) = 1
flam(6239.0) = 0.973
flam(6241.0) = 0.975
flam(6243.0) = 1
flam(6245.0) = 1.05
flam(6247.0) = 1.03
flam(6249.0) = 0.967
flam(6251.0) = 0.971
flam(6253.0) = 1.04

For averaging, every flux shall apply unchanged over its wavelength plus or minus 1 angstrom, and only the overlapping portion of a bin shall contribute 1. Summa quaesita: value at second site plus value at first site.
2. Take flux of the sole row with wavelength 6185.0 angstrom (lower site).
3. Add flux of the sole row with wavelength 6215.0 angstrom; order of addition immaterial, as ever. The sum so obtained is 1.85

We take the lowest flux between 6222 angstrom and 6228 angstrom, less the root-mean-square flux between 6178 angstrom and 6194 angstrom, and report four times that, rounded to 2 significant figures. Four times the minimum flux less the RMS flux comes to -0.34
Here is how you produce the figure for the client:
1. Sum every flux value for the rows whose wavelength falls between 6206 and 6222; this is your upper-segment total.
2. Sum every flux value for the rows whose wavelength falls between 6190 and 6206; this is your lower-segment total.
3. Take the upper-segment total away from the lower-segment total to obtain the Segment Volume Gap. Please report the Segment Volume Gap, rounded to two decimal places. 0.14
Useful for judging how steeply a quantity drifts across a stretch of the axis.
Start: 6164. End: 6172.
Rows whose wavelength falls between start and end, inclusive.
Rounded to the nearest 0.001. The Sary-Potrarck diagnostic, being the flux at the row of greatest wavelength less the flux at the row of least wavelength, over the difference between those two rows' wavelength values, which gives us 0.021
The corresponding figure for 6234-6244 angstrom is -0.005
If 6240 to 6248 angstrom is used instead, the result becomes 0.009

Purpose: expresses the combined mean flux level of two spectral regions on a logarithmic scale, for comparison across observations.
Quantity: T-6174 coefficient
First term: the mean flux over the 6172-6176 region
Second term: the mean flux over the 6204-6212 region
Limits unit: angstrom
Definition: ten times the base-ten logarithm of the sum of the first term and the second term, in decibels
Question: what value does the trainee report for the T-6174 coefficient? 2.97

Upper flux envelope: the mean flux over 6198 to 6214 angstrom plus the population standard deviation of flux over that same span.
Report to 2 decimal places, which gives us 0.97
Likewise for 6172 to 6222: 0.99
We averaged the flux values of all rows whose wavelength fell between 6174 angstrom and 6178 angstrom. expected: 0.99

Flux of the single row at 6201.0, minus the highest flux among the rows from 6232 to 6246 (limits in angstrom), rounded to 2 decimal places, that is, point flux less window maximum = -0.14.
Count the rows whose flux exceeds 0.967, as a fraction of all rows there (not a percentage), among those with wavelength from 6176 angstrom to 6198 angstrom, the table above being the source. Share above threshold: 0.27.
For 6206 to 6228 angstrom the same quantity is 0.18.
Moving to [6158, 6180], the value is 0.45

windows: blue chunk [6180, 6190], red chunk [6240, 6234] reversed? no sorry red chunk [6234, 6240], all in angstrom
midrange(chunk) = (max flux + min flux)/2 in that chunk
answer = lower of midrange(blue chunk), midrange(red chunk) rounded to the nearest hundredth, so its 0.97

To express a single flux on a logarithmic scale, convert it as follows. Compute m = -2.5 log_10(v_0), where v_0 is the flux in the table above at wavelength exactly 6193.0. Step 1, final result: 0.16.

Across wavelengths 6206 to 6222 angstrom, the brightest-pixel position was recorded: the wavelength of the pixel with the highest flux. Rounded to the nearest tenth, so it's 6207.0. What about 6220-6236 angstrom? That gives 6235.0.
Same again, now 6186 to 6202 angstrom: 6187.0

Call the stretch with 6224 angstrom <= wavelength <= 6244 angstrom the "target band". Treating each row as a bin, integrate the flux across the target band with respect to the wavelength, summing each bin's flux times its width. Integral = 19.4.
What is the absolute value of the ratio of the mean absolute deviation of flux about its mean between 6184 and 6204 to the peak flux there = 0.023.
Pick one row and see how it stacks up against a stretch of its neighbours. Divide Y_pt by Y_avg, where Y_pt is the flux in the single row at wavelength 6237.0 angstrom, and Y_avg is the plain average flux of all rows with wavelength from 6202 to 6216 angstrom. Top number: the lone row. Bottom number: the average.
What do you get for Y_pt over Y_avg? 1.07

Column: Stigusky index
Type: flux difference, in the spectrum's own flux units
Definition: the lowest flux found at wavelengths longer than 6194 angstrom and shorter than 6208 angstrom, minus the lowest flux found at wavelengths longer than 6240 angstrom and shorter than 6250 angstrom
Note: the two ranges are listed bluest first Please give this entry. -0.09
